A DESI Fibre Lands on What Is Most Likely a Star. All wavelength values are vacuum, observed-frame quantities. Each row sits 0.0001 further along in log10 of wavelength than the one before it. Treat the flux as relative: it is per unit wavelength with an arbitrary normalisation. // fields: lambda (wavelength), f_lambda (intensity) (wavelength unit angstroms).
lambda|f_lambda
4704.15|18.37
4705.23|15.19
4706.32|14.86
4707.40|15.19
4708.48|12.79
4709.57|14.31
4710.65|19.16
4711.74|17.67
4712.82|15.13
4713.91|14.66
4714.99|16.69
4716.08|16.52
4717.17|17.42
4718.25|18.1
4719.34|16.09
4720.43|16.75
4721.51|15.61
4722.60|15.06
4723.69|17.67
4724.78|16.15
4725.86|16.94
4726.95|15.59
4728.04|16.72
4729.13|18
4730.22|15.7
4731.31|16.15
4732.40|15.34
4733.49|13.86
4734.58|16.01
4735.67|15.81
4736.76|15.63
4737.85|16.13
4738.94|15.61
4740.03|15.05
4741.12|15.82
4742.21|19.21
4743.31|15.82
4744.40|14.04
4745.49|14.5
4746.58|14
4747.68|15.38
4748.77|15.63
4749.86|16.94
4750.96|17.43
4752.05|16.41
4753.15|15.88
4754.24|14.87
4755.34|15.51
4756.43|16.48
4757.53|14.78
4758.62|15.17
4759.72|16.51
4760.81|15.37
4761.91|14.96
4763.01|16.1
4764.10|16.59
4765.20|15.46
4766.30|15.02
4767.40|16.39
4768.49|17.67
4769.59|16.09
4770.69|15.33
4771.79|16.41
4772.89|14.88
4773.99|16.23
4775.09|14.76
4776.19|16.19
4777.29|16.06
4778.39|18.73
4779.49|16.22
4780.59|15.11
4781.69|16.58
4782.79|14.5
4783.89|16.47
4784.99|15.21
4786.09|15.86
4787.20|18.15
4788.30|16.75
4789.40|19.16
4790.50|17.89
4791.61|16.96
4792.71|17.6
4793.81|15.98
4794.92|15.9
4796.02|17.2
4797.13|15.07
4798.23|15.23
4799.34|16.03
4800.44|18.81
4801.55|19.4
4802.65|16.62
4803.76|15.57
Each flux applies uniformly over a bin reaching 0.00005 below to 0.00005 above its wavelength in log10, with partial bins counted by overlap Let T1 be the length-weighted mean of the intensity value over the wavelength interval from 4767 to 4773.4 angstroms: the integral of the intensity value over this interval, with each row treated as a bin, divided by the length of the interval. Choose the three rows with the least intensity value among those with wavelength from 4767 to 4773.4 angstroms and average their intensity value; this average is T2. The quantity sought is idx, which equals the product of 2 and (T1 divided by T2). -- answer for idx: 2.09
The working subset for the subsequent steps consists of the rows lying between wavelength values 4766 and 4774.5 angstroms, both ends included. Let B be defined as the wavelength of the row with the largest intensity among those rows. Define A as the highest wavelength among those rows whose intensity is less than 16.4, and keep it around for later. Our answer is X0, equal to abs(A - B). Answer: 5.5 angstroms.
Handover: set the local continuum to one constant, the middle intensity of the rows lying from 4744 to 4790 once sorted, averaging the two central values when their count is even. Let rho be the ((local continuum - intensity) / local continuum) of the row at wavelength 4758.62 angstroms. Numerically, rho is 0.05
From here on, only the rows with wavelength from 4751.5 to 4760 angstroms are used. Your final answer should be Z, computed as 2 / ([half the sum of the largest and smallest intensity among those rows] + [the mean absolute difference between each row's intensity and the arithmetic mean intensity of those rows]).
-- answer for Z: 0.123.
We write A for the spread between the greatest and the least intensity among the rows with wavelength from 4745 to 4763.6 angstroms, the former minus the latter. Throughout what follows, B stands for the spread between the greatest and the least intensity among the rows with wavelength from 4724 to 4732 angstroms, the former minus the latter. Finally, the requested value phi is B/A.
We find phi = 0.7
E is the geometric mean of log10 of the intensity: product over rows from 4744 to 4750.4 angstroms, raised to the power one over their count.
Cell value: 1.18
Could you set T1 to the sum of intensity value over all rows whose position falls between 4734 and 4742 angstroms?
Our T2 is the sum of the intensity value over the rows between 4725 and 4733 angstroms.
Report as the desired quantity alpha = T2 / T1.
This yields 1.04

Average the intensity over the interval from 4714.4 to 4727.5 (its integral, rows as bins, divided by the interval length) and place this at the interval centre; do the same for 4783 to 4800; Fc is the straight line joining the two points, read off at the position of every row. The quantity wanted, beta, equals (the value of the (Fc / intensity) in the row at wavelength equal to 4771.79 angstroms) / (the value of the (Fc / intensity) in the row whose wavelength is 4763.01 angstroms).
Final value 0.98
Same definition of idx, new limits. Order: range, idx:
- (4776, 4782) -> 2.09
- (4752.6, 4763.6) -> 2.09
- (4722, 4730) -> 2.12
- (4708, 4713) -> 2.26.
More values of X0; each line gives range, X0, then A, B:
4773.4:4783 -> 4.4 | 4782.79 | 4778.39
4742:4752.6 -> 6.6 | 4748.77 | 4742.21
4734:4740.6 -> 2.2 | 4740.03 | 4737.85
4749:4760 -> 7.7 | 4758.62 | 4750.96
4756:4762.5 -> 2.2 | 4761.91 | 4759.72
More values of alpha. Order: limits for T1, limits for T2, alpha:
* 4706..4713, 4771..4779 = 1.04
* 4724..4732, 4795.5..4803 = 1.03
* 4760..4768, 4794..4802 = 1.07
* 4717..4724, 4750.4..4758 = 0.95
